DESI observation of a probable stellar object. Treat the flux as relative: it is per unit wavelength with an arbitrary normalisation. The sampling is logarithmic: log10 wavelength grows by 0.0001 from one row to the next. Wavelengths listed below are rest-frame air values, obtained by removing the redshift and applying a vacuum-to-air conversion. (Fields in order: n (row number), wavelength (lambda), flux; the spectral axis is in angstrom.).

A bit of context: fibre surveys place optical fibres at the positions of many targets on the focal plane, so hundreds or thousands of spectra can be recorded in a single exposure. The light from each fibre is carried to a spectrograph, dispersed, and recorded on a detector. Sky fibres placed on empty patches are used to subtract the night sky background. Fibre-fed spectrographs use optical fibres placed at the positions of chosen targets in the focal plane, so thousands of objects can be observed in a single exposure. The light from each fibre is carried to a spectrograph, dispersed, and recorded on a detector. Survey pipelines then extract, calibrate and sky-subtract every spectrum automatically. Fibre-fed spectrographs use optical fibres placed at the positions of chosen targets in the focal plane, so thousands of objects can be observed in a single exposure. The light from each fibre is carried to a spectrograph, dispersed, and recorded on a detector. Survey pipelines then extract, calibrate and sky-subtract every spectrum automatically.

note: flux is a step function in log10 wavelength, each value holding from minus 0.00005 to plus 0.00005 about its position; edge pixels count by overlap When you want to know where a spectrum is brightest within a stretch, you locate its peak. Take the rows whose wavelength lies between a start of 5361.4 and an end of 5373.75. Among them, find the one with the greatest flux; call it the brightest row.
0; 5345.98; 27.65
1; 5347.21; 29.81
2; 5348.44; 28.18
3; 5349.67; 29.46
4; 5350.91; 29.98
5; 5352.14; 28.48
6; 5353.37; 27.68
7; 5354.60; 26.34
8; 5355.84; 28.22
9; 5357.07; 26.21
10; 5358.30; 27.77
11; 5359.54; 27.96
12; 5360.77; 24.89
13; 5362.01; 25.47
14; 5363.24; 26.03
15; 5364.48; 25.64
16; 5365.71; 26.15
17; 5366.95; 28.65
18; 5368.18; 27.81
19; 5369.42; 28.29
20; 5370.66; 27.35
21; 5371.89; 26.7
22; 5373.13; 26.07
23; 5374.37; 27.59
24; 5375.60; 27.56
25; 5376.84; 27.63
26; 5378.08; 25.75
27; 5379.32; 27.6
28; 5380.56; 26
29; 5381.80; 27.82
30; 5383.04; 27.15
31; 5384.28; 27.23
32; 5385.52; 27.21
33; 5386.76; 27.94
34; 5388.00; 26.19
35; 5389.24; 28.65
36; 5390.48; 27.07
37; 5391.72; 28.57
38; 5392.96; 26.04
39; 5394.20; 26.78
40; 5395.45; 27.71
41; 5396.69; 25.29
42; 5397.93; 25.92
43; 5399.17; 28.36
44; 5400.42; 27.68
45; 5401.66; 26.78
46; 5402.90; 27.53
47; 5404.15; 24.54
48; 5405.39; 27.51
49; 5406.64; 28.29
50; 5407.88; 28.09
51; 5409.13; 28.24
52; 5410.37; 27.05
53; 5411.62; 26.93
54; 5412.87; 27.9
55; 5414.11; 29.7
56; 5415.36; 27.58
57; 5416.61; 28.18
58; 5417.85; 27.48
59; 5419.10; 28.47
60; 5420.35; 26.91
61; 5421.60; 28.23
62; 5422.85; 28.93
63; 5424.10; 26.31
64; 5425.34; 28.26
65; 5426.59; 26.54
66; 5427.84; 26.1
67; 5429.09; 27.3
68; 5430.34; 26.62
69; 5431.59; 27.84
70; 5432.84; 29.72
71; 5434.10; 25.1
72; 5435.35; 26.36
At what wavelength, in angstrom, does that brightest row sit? 5366.95 angstrom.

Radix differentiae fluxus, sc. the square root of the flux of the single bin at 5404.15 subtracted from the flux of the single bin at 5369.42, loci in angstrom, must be 1.9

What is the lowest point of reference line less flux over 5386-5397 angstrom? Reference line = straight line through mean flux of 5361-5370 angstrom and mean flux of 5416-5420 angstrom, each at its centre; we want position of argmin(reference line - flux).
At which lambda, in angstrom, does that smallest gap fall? 5389.24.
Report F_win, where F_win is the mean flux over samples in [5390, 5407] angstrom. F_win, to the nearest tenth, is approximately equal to 27.0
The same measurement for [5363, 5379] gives 27.0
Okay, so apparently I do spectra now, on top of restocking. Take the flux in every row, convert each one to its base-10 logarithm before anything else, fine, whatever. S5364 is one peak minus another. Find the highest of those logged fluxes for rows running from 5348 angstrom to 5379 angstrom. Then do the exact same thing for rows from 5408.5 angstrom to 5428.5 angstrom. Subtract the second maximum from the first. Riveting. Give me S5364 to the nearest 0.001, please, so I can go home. 0.004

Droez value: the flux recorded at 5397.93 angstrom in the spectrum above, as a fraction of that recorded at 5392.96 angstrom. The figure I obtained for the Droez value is 1.00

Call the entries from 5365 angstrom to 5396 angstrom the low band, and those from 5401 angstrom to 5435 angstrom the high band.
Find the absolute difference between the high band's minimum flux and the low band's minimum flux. 1.21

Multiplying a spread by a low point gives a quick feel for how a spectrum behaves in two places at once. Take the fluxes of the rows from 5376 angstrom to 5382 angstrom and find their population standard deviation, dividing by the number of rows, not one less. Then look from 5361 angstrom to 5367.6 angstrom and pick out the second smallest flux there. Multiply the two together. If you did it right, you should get 23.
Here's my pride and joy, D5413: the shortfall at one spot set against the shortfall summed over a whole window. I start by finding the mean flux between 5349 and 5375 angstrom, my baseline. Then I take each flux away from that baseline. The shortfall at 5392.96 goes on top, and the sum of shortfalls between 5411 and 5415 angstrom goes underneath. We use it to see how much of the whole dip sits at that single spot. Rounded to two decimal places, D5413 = -0.46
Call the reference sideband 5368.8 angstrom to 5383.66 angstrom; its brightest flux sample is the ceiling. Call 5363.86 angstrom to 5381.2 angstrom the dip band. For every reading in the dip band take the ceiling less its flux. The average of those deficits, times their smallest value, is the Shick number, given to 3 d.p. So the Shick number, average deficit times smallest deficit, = -0.444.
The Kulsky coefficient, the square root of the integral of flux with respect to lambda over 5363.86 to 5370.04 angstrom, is 13.0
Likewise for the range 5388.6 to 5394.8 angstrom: 13.0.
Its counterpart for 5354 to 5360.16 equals 13.0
